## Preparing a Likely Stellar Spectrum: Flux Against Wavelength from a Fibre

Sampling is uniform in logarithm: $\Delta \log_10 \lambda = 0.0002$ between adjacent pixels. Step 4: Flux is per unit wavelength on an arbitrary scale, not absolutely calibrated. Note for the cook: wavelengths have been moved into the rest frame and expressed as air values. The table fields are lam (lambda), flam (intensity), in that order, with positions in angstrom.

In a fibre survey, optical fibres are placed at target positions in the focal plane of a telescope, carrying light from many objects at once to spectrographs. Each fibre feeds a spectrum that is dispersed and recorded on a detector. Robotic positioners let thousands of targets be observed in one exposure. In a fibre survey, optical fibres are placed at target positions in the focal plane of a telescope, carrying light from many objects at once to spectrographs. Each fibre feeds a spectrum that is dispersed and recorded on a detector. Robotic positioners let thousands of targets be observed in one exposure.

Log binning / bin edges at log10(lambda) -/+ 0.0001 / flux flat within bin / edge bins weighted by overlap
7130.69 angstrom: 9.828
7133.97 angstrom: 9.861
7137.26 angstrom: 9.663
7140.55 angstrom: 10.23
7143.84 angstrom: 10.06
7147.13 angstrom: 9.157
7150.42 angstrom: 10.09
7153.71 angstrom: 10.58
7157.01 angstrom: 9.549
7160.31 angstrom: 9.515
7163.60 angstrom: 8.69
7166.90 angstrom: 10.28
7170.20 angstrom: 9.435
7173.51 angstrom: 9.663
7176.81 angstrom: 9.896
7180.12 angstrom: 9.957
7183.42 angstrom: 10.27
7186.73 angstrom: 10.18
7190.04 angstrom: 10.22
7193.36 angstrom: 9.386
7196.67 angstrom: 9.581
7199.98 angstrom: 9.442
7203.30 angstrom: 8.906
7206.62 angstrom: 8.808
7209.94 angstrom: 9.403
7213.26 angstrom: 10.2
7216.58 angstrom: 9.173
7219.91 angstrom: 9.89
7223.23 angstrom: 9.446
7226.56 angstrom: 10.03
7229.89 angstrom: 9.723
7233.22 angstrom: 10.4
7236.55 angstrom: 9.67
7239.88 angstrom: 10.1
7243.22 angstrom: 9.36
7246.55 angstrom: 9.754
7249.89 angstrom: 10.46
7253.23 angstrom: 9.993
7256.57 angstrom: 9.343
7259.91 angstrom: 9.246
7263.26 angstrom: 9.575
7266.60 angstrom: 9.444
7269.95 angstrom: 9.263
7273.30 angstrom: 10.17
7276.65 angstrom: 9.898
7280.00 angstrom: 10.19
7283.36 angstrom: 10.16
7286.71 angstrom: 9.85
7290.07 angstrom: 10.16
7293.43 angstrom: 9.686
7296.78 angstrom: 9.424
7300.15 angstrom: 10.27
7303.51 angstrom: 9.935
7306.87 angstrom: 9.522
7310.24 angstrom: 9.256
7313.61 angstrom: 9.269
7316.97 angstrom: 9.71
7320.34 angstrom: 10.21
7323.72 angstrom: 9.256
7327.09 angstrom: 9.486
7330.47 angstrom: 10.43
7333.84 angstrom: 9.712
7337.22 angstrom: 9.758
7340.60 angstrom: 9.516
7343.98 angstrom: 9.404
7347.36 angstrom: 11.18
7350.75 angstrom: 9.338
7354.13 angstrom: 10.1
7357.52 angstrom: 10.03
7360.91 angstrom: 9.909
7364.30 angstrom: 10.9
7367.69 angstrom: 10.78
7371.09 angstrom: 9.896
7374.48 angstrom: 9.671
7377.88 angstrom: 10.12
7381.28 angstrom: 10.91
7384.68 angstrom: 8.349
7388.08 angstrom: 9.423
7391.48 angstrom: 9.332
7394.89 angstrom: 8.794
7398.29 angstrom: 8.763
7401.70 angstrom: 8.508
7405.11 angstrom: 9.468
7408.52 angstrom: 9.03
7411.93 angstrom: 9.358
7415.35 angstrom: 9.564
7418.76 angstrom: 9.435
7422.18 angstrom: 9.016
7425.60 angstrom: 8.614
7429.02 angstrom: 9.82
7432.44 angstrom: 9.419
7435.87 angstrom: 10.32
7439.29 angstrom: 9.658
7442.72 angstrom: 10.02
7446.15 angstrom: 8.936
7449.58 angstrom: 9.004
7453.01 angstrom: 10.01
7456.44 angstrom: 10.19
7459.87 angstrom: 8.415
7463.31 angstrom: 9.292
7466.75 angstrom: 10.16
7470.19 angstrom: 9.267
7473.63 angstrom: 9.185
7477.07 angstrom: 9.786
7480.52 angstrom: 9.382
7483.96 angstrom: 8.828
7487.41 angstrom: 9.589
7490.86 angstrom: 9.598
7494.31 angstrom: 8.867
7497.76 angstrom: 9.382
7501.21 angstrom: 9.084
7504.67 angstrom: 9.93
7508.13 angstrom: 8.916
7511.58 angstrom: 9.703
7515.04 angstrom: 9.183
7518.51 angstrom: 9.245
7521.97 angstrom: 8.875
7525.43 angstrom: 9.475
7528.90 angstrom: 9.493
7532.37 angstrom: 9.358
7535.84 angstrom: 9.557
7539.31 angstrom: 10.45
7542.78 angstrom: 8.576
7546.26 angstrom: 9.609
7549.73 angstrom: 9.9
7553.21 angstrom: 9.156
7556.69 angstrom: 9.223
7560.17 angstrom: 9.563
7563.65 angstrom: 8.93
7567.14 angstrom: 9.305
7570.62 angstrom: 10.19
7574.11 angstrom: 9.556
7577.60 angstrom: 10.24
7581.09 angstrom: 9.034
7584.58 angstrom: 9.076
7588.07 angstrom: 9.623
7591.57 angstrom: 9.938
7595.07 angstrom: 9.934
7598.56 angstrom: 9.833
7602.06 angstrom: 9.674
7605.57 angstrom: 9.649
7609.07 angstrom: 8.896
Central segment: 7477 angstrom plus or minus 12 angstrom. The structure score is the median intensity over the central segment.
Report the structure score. 9.4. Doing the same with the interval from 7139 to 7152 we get 10.1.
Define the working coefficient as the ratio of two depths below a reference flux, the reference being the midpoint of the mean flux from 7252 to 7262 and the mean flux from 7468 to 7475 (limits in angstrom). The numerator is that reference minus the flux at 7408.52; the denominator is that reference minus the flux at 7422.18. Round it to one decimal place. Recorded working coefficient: 1.0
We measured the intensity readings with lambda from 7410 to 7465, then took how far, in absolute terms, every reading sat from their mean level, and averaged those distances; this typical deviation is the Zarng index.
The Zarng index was 0.436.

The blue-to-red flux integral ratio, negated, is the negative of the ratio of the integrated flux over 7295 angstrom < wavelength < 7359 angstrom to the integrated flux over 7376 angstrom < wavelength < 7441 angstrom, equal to -1.03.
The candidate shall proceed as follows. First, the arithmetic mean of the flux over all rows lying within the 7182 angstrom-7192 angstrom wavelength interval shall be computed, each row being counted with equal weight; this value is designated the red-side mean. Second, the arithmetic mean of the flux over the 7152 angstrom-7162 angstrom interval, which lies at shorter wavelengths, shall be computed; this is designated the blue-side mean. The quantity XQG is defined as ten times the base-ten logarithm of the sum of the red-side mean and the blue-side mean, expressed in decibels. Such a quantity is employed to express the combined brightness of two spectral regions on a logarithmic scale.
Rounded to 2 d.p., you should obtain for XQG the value 13.03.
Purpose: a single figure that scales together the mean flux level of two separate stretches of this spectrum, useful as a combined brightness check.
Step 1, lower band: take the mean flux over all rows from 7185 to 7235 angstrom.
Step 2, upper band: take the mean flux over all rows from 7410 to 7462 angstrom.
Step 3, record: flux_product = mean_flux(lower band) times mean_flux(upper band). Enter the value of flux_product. 91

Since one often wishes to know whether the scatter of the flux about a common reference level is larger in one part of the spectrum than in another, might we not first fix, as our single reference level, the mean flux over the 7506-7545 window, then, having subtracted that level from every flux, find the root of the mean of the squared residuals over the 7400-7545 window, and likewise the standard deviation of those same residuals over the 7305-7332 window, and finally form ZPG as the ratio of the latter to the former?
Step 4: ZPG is 0.9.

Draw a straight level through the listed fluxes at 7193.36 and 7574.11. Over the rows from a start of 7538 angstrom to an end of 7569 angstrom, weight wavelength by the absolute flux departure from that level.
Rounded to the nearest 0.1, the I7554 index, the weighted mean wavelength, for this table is 7549.8 angstrom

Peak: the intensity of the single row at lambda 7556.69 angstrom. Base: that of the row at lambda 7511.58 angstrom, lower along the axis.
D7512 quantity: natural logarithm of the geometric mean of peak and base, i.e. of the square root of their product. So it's 2.25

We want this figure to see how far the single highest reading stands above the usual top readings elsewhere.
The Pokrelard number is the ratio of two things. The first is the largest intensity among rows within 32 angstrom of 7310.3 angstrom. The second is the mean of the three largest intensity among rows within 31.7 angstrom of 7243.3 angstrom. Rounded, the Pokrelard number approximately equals 1.01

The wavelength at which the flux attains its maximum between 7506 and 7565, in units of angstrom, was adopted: 7539.31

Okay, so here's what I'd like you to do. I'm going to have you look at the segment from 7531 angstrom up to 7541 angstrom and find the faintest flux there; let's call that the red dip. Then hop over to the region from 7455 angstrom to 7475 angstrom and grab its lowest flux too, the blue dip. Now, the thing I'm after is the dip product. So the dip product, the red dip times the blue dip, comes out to 79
